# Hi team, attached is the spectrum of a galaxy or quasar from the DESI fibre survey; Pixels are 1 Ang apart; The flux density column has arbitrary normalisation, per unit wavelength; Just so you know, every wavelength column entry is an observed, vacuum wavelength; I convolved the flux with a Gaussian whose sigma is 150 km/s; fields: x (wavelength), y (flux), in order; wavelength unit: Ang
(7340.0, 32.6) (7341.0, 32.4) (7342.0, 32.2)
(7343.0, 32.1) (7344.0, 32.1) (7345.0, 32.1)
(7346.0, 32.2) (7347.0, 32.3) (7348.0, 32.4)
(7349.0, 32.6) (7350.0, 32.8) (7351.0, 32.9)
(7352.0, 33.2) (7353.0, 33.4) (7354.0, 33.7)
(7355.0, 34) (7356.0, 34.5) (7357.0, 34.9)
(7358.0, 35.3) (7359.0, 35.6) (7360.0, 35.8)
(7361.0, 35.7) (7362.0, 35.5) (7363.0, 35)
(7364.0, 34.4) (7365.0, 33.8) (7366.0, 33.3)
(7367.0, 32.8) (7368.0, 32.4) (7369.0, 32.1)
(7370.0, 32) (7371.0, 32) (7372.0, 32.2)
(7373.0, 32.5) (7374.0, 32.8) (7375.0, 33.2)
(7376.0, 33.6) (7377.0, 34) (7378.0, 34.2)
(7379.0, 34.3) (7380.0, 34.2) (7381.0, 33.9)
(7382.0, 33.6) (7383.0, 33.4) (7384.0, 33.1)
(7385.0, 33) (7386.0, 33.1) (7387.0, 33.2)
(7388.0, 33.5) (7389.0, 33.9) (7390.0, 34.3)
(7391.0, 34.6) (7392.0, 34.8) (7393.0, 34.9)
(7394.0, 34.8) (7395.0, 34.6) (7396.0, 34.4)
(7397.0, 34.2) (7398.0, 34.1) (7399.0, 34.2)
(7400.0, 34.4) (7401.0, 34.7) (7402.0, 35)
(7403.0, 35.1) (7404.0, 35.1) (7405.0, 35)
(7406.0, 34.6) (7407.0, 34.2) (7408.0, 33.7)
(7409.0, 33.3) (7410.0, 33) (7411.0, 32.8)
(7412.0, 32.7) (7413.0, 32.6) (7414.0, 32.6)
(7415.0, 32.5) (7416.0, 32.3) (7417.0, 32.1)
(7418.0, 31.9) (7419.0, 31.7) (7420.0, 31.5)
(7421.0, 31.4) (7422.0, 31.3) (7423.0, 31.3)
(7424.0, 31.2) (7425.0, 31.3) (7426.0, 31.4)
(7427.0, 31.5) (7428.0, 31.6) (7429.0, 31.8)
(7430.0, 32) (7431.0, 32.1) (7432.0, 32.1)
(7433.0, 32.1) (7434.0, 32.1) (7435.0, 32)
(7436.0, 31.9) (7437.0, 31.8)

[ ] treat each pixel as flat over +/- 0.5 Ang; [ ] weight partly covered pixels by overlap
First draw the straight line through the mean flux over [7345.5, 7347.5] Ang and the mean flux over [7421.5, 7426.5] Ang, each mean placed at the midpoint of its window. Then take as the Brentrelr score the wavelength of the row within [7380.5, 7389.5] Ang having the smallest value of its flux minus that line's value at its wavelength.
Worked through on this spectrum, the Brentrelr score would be 7385.0 Ang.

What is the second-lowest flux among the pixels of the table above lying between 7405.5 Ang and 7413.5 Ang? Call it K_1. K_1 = 32.7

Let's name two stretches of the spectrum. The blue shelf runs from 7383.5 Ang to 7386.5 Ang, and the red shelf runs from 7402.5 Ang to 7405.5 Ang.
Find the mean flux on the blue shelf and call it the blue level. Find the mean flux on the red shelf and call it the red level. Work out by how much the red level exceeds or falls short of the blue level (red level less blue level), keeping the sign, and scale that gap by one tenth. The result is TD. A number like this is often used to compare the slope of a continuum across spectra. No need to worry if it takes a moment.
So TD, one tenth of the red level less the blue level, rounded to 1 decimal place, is 0.2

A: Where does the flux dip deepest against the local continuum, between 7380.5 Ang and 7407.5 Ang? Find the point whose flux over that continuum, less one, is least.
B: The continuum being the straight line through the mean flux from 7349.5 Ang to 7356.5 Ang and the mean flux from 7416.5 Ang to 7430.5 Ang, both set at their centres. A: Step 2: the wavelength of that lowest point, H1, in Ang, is 7385.0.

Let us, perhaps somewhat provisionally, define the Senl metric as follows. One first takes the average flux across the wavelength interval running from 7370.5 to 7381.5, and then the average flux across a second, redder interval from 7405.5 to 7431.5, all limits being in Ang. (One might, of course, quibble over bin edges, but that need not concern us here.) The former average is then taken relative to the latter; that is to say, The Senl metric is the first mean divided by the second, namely 1.03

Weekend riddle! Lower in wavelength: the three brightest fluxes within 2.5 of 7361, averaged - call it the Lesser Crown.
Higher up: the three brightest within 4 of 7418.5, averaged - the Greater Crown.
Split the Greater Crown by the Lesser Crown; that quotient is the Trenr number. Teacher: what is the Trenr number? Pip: 0.90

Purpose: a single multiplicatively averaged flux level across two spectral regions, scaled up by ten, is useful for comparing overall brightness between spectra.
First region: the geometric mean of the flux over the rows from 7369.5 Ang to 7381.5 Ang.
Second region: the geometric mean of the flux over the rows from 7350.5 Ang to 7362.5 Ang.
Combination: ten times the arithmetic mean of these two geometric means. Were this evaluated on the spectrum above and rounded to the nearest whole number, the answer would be 339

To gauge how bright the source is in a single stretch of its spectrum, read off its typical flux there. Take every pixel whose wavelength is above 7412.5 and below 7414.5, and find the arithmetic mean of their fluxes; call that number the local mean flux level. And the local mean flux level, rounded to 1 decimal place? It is 32.6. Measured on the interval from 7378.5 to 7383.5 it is 33.9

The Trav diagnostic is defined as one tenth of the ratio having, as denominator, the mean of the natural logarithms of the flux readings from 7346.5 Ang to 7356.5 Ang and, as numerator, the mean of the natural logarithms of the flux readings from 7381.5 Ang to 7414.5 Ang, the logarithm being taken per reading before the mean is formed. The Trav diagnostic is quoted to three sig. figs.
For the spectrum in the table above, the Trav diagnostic 0.101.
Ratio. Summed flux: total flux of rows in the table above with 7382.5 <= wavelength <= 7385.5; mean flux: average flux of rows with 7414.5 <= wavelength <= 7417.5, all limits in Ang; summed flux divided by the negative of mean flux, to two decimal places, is -3.08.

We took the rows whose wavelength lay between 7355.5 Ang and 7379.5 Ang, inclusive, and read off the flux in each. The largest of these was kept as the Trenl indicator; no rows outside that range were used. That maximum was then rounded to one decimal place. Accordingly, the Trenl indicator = 35.8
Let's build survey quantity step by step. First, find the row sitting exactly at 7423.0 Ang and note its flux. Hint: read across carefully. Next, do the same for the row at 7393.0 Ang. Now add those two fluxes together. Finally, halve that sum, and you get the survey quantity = 33.1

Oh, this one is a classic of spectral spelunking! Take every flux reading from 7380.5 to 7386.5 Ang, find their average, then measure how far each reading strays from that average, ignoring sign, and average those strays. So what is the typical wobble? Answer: 0.28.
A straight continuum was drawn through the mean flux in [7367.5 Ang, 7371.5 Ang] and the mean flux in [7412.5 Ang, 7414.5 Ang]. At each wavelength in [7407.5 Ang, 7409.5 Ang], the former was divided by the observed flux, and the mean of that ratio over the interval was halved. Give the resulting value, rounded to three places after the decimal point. 0.486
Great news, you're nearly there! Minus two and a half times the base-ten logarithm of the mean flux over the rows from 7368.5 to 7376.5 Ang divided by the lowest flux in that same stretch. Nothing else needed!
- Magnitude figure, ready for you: -0.019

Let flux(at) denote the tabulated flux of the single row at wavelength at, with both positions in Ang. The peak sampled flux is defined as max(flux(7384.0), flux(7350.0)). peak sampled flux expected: 33.1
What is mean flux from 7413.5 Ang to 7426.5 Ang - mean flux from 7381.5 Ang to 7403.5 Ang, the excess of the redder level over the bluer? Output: -2.4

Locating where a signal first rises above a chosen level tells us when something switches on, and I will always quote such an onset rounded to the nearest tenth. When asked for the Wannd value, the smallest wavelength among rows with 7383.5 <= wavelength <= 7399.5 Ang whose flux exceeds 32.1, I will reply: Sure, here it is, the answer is 7384.0 Ang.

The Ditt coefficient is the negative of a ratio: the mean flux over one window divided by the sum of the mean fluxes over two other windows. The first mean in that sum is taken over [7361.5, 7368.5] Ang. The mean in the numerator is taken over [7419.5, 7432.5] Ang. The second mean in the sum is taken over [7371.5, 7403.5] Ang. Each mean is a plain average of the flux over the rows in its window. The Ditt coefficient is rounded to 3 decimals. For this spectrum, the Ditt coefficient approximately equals -0.466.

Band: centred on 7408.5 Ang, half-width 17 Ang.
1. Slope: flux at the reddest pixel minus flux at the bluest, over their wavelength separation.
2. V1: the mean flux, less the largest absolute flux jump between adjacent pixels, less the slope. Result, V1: 32.9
